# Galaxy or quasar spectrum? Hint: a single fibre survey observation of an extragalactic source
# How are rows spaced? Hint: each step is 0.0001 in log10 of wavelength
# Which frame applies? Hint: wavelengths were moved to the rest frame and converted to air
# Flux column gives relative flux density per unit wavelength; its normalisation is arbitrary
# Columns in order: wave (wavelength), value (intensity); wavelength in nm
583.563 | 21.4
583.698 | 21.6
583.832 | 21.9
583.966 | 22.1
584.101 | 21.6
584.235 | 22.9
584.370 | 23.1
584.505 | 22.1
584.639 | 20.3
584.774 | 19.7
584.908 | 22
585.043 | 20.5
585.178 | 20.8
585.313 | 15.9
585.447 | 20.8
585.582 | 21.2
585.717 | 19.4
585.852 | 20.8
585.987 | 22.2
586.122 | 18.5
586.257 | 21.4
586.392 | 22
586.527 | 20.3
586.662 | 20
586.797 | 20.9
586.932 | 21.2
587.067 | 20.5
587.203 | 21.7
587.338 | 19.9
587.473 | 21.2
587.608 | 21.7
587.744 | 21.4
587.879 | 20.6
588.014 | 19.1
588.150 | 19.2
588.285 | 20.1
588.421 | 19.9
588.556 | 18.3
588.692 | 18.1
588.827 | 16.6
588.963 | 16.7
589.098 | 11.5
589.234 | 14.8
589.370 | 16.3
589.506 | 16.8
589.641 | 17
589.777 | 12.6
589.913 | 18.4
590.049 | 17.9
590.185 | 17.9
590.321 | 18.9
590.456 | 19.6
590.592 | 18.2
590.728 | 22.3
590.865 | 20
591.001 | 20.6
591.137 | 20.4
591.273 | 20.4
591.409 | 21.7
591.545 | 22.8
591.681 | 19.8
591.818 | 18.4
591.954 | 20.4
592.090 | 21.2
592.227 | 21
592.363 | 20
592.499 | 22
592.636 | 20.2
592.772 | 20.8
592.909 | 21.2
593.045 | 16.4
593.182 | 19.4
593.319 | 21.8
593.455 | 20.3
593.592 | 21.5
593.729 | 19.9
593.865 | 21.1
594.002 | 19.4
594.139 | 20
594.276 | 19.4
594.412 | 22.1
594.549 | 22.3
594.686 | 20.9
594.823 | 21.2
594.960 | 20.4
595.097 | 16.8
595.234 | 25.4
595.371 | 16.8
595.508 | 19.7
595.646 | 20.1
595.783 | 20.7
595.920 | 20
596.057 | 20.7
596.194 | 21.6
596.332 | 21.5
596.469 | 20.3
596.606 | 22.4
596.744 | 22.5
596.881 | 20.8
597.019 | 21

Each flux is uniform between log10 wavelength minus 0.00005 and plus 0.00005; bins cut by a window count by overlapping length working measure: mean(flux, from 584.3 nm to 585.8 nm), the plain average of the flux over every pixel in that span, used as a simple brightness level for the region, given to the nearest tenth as 20.5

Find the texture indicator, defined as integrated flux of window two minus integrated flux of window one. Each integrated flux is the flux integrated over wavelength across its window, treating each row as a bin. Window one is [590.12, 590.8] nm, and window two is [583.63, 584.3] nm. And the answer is 1.6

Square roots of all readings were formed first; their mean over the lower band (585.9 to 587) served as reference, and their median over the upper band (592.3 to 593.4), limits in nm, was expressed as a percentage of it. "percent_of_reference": 99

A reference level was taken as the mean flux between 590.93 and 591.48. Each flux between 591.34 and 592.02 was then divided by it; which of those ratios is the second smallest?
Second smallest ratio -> 0.95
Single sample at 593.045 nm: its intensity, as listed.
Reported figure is 16.4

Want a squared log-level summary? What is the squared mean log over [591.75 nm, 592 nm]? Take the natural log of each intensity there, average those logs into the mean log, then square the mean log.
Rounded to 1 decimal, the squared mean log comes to 8.8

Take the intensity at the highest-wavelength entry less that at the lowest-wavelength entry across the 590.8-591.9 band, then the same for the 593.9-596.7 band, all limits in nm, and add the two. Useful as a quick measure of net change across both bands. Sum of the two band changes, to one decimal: 1.4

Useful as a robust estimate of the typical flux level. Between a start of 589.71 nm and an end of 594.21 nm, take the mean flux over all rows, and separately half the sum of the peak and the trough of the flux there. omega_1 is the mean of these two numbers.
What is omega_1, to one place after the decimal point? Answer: 18.8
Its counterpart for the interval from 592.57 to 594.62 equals 19.9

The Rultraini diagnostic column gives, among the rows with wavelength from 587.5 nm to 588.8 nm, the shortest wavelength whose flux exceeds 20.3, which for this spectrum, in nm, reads 587.608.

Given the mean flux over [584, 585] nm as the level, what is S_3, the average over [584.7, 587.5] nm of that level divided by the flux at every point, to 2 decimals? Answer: 1.06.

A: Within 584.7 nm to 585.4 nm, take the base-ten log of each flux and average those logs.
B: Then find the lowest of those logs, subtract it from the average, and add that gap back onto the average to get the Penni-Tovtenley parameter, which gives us 1.39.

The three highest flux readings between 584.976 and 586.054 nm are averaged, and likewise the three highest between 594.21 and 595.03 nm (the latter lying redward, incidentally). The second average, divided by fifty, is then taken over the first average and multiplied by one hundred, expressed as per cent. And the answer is 2.04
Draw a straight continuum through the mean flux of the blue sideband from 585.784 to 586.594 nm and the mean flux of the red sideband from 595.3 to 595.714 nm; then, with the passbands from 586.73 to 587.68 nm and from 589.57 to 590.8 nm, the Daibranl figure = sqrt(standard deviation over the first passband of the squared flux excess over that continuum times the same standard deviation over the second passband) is 3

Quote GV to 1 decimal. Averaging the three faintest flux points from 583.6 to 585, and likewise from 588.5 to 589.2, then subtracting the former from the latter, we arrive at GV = -5.6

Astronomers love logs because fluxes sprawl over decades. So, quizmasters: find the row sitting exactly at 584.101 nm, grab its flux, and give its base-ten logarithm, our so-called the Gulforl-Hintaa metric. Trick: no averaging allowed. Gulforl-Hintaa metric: 1.334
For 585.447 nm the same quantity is 1.318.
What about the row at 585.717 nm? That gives 1.288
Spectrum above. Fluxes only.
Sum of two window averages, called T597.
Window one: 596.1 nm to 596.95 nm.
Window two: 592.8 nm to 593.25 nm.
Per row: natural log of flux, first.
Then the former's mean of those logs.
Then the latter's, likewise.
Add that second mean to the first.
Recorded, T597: 6.01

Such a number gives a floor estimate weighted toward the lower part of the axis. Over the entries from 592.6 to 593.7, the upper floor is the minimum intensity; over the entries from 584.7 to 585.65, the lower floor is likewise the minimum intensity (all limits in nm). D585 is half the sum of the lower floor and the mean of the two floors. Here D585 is 16.0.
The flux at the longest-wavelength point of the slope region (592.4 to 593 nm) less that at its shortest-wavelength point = -1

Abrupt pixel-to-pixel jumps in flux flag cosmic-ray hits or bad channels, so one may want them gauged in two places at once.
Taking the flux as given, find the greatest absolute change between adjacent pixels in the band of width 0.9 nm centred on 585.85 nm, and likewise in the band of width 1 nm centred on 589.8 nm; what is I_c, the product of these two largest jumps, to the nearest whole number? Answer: 21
